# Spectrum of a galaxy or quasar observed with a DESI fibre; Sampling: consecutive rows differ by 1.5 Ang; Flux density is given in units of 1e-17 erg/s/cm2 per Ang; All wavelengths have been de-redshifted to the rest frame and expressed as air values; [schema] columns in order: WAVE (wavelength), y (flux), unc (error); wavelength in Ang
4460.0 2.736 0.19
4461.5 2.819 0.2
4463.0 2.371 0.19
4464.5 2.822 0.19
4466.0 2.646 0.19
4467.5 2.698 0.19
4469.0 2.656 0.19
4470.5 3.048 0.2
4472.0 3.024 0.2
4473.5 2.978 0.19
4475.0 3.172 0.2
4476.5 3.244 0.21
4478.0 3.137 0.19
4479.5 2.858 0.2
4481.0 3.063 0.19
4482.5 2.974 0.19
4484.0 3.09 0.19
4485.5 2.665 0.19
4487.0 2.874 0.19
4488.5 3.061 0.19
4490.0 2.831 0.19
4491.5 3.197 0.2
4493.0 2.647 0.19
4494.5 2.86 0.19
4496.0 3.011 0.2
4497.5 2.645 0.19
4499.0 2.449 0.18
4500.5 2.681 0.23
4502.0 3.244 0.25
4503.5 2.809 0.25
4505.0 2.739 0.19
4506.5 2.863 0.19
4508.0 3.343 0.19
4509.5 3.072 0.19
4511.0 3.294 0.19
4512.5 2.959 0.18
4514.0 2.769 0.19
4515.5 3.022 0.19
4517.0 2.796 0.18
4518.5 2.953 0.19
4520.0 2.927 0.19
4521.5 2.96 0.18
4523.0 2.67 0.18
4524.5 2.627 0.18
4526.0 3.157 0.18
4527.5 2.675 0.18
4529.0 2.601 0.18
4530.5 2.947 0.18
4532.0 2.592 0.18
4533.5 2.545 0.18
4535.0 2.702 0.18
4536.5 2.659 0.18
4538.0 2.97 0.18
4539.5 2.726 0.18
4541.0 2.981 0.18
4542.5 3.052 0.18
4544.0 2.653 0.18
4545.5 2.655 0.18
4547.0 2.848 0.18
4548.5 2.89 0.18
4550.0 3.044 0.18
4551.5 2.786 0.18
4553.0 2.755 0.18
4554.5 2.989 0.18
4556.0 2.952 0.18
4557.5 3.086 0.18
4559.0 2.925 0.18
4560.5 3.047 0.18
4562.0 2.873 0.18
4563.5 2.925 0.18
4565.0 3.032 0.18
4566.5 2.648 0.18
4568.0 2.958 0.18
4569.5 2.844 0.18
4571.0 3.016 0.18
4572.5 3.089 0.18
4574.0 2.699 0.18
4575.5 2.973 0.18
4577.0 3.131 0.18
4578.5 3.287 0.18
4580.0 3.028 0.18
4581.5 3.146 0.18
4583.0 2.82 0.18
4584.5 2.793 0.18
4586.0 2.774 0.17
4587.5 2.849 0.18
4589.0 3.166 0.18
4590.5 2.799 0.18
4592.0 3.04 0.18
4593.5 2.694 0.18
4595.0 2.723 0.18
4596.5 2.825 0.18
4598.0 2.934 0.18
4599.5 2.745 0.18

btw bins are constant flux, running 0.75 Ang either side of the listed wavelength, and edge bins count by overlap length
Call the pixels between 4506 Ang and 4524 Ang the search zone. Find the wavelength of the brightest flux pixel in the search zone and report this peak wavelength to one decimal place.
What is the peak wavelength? 4508.0 Ang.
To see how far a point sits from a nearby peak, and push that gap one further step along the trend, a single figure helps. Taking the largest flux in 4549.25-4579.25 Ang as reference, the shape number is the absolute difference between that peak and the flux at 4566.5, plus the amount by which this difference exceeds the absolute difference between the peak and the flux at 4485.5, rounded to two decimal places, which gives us 0.66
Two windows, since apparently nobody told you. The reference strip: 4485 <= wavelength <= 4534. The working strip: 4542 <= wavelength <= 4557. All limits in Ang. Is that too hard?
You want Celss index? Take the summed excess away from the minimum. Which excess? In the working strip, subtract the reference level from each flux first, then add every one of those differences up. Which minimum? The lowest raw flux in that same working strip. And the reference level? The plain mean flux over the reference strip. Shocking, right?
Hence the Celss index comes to 2.7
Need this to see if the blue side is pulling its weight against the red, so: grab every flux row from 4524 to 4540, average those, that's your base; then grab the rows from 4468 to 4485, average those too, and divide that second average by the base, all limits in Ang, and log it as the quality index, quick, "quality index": 1.10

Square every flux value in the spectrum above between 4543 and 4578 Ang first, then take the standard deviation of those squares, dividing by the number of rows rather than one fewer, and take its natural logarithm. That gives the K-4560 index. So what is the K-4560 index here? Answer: -0.18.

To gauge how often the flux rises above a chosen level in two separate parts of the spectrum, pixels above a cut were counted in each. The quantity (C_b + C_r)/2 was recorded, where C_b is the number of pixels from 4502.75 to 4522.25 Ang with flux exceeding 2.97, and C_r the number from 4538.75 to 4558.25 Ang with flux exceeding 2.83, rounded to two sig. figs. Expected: 6.0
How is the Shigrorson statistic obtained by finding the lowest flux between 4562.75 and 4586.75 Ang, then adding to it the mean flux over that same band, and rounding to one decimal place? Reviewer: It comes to 5.6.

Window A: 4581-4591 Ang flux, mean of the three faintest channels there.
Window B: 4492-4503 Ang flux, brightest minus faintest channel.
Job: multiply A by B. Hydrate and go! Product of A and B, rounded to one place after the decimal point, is 2.2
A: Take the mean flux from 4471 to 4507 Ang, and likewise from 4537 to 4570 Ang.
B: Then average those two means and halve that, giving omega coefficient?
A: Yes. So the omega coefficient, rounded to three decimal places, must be 1.454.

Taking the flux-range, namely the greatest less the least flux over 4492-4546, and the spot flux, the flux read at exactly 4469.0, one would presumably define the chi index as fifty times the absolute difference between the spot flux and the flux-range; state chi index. 88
